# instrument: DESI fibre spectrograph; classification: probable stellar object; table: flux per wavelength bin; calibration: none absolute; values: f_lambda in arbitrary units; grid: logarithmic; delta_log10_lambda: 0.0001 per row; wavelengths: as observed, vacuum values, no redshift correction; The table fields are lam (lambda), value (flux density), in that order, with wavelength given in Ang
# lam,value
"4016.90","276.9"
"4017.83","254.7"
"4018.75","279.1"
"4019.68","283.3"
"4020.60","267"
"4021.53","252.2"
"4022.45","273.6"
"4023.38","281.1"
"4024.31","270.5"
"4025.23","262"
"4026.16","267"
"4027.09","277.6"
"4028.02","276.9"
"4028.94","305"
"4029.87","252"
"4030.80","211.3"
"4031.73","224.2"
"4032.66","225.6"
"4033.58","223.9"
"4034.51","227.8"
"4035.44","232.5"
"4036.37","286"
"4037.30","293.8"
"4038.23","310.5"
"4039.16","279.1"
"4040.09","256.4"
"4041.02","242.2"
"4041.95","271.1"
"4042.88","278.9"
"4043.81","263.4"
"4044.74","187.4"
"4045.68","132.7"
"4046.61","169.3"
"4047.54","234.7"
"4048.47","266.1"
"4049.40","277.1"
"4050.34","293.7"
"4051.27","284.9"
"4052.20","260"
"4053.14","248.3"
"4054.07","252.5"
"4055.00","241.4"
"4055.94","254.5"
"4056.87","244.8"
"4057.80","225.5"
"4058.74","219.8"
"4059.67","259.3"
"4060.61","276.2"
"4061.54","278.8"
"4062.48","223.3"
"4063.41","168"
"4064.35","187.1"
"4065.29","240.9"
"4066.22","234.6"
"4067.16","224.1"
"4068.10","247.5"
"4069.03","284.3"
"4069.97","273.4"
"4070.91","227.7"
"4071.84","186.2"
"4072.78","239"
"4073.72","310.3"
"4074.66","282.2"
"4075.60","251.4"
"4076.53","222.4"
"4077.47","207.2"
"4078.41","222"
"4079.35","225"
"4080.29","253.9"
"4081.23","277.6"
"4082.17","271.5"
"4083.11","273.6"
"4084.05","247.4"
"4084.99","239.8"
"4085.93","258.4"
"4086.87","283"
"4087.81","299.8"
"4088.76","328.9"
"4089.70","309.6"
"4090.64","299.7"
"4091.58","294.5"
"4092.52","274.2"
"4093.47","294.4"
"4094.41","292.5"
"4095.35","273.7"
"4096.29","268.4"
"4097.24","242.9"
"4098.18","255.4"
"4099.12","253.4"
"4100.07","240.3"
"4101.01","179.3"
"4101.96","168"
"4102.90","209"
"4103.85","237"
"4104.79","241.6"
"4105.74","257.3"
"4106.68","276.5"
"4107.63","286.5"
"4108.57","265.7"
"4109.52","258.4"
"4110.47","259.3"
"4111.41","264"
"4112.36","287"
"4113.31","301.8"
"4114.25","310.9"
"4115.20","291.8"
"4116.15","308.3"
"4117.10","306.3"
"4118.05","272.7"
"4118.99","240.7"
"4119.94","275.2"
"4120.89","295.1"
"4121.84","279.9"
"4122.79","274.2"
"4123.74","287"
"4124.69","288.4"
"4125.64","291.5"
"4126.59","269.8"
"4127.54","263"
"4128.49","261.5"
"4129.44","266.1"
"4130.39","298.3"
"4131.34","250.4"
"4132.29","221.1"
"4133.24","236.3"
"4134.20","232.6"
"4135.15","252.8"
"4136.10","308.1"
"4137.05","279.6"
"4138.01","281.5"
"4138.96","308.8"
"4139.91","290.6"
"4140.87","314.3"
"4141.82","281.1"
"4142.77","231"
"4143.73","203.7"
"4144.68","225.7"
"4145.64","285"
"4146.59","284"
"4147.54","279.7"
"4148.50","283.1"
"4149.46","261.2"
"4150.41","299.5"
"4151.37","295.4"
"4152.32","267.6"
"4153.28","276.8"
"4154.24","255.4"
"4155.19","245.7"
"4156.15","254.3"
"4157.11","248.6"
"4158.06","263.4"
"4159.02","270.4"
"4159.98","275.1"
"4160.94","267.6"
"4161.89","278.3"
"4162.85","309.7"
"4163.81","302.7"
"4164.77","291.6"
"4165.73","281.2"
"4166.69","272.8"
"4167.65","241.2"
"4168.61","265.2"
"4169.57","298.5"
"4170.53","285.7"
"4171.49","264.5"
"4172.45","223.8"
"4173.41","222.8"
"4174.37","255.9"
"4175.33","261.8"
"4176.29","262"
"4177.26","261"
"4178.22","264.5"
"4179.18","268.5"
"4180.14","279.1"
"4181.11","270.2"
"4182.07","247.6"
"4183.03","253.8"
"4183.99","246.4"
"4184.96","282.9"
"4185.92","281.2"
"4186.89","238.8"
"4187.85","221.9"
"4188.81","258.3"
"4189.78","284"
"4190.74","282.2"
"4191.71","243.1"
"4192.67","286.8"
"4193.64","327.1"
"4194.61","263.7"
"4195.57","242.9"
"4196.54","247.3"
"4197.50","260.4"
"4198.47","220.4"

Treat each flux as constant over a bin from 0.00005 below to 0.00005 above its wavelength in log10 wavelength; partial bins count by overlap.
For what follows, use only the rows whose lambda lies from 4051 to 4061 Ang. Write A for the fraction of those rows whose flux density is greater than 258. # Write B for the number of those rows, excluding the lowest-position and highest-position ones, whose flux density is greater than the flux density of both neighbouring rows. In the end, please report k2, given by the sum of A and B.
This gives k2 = 2.4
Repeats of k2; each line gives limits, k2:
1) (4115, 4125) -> 2.9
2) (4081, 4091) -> 2.8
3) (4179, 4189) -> 3.5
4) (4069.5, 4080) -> 1.3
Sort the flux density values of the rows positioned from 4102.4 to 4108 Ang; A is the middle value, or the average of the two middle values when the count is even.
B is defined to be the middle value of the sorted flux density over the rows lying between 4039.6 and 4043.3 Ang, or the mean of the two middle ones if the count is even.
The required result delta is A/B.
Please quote 0.95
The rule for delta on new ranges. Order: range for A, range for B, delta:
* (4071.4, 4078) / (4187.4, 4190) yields 0.93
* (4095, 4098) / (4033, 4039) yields 1.04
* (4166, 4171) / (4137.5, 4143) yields 0.95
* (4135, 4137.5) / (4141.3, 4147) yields 1.09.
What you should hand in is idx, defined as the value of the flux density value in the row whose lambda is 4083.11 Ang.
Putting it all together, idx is 273.6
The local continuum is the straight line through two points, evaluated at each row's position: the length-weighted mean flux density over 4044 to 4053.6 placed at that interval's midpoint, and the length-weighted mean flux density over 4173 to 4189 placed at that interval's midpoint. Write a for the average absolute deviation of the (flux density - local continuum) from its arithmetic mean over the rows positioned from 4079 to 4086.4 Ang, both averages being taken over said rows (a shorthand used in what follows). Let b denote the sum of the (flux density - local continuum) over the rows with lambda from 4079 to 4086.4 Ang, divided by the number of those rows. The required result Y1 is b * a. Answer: 205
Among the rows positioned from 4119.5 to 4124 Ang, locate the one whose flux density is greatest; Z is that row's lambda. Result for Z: 4120.89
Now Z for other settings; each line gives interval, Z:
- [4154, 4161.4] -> 4159.98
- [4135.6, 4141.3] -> 4140.87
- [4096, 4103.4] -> 4096.29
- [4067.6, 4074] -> 4073.72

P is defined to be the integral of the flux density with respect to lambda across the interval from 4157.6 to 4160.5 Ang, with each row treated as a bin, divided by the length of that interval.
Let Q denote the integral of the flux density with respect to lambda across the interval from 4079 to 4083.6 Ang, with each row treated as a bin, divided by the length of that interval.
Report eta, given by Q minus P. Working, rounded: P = 269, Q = 261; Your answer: -8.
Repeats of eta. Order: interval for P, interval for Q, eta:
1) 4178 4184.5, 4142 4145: -35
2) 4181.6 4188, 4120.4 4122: 34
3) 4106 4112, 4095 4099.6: -10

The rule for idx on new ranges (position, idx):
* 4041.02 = 242.2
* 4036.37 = 286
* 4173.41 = 222.8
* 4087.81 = 299.8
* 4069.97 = 273.4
